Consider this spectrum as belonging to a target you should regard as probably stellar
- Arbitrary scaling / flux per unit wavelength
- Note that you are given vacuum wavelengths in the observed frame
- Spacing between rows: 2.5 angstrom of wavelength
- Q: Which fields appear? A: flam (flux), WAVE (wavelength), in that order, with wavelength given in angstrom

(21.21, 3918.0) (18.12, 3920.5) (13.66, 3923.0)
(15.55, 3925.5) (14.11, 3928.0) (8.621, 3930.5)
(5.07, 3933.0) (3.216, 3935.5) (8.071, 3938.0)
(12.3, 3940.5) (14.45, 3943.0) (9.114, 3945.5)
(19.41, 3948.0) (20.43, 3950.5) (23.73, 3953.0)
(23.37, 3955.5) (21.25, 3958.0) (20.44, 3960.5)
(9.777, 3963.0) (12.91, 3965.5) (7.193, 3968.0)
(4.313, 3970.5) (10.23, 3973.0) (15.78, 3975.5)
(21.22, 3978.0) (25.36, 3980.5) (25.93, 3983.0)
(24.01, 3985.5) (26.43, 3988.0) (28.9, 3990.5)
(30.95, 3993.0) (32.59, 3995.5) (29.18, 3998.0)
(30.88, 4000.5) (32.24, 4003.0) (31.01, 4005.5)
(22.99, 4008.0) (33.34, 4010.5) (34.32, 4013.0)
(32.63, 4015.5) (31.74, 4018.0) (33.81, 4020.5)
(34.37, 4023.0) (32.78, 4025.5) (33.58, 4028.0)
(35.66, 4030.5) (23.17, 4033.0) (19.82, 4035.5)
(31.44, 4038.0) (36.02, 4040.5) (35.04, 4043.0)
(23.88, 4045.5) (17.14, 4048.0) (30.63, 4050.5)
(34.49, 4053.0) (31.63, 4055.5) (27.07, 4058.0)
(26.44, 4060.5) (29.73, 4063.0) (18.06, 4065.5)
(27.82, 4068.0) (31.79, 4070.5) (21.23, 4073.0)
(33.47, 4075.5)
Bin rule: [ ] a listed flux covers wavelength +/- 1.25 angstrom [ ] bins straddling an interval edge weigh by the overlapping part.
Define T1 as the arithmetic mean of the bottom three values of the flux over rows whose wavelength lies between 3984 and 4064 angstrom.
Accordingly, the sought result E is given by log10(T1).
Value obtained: 1.30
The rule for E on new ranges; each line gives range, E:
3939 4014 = 0.84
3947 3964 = 1.22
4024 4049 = 1.30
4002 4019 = 1.46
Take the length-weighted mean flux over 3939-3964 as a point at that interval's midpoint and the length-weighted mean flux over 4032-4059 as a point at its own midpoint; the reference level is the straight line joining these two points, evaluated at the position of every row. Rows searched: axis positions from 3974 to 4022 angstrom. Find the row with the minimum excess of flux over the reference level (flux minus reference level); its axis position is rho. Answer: 3975.5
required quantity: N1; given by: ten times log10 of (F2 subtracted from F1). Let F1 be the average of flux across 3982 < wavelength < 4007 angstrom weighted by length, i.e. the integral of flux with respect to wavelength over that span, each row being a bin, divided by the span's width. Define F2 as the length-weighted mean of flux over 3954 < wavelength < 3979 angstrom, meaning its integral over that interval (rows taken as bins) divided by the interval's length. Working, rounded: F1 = 29.2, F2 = 14.7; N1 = 11.6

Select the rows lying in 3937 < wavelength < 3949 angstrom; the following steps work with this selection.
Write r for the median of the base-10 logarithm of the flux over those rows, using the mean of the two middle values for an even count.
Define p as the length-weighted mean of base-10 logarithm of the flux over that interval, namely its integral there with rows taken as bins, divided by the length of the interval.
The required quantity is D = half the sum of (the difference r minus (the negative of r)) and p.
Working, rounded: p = 1.08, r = 1.09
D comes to 1.63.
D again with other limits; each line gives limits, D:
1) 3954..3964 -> 1.95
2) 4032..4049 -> 2.08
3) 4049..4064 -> 2.22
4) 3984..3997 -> 2.19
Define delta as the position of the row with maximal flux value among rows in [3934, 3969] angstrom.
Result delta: 3953.0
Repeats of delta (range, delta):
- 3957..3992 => 3990.5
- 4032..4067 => 4040.5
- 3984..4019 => 4013.0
